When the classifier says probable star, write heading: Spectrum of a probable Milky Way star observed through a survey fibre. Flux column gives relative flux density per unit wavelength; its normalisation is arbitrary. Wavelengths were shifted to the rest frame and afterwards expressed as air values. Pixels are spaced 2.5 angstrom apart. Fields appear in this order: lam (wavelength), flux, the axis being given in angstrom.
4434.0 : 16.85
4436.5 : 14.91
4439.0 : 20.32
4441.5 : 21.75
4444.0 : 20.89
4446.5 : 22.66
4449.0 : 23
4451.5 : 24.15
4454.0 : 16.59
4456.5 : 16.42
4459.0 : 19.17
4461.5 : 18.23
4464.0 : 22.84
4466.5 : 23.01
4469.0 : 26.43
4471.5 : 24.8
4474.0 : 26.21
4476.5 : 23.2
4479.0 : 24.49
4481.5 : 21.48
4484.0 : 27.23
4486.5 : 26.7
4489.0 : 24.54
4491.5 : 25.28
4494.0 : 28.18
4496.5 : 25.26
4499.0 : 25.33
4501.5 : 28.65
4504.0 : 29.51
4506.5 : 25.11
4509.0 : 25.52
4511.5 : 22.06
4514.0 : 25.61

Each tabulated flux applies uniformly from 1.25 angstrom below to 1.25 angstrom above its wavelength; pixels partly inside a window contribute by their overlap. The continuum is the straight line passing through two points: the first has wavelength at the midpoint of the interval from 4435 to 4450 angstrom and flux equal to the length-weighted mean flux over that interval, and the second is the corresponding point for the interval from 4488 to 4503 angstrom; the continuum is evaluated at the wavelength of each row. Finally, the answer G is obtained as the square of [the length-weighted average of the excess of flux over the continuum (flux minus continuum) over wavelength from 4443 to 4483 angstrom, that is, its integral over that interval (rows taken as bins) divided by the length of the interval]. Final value 0.35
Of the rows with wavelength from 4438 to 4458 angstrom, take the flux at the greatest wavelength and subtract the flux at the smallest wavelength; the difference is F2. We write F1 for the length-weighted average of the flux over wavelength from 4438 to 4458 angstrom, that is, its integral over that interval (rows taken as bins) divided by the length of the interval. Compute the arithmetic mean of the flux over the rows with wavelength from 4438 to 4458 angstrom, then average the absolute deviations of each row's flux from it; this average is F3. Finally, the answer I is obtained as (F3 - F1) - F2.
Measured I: -14.6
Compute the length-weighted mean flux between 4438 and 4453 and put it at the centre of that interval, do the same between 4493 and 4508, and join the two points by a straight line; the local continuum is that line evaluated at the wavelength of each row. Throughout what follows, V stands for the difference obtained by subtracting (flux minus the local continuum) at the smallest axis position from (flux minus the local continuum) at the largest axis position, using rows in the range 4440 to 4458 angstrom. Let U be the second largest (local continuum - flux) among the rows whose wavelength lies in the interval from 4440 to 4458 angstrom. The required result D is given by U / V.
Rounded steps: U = 6.2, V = -6.7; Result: -0.9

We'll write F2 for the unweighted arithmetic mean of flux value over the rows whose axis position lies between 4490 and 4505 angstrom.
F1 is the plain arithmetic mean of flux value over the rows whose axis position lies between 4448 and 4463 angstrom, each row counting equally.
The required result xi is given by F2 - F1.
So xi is 7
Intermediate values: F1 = 20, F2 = 27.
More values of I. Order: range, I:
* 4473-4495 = -25.6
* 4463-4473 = -25.0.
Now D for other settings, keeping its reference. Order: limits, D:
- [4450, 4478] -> -2.0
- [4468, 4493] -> -0.5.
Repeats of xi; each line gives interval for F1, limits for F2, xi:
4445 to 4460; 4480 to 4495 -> 5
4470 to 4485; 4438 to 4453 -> -2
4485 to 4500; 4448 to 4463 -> -6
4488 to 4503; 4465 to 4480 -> -2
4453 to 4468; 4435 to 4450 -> 1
